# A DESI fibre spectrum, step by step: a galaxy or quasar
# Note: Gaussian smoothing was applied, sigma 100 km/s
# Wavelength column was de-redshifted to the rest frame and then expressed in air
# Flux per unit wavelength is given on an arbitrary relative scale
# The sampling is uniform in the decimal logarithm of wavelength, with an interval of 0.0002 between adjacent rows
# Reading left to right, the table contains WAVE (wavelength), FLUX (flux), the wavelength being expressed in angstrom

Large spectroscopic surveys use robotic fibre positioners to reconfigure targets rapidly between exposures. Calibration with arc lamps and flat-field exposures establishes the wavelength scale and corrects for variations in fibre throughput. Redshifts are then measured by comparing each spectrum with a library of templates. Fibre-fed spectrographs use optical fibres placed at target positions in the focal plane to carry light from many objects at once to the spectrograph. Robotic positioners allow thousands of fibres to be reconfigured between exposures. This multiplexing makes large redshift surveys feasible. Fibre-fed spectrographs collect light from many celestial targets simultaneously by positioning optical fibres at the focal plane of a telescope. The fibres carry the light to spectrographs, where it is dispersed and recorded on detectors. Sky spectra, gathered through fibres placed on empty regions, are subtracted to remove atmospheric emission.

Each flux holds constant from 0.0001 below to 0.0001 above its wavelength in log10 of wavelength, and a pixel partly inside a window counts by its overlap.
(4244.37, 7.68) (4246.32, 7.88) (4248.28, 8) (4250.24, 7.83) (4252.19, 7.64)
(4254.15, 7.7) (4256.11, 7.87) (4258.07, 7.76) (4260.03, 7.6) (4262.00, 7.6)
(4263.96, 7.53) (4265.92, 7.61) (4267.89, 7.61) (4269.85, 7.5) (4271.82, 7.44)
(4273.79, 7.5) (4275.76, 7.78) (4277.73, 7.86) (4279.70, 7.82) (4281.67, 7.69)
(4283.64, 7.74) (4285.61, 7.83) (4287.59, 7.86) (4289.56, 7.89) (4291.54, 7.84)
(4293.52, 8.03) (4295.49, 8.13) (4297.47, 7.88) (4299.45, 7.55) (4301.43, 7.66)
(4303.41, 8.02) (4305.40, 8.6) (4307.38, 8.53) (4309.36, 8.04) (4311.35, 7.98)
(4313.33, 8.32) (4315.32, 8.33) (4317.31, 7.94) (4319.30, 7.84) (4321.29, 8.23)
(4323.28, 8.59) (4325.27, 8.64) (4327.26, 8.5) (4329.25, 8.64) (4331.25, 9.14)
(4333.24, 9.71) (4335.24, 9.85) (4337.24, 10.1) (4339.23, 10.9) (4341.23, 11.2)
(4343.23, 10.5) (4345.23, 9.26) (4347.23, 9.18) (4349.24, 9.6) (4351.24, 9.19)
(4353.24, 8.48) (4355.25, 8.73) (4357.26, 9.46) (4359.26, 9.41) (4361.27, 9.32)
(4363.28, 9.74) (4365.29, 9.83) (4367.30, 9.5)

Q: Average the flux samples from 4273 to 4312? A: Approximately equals 7.9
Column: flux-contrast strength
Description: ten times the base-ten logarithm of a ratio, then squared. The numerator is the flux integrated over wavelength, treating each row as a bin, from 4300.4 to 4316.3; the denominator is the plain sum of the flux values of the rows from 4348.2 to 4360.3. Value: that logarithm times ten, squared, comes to 14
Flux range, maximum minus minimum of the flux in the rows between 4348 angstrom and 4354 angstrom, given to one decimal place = 1.1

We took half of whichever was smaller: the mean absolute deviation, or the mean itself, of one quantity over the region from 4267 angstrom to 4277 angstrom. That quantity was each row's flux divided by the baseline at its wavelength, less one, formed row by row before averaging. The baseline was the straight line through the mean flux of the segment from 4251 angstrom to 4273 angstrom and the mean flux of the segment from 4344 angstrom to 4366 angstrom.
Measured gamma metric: -0.015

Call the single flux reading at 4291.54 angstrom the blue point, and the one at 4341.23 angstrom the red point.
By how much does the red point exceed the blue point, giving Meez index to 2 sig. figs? 3.4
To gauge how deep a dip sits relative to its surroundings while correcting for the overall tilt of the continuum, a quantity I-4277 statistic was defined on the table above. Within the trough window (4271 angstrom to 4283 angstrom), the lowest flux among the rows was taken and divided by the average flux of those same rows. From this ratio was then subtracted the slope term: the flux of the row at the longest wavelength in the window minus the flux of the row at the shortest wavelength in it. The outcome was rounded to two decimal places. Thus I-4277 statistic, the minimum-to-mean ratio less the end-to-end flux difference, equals 0.72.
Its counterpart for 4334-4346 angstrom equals 1.49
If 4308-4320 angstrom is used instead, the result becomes 1.17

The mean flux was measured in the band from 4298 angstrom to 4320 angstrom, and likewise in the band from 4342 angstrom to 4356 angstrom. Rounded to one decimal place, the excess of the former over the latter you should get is -1.2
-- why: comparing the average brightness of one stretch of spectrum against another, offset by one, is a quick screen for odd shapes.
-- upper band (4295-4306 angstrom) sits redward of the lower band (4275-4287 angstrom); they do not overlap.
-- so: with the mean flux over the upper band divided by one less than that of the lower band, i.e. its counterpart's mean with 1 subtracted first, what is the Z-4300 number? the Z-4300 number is 1.17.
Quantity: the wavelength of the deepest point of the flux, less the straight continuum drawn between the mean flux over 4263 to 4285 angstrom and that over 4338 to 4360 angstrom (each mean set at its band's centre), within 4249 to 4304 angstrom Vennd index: 4299.45 angstrom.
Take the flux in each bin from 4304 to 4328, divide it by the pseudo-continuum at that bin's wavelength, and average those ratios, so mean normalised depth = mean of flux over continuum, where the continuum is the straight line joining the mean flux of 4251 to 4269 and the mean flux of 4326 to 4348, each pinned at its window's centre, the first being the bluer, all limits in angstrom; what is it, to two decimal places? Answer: 0.91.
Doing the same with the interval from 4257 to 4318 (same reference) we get 0.94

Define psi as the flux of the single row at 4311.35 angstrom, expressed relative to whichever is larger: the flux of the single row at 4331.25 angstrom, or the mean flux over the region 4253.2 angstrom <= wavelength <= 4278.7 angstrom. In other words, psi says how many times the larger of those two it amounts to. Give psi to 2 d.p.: 0.87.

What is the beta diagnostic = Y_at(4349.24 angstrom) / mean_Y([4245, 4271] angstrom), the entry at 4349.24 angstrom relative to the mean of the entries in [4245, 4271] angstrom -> 1.25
